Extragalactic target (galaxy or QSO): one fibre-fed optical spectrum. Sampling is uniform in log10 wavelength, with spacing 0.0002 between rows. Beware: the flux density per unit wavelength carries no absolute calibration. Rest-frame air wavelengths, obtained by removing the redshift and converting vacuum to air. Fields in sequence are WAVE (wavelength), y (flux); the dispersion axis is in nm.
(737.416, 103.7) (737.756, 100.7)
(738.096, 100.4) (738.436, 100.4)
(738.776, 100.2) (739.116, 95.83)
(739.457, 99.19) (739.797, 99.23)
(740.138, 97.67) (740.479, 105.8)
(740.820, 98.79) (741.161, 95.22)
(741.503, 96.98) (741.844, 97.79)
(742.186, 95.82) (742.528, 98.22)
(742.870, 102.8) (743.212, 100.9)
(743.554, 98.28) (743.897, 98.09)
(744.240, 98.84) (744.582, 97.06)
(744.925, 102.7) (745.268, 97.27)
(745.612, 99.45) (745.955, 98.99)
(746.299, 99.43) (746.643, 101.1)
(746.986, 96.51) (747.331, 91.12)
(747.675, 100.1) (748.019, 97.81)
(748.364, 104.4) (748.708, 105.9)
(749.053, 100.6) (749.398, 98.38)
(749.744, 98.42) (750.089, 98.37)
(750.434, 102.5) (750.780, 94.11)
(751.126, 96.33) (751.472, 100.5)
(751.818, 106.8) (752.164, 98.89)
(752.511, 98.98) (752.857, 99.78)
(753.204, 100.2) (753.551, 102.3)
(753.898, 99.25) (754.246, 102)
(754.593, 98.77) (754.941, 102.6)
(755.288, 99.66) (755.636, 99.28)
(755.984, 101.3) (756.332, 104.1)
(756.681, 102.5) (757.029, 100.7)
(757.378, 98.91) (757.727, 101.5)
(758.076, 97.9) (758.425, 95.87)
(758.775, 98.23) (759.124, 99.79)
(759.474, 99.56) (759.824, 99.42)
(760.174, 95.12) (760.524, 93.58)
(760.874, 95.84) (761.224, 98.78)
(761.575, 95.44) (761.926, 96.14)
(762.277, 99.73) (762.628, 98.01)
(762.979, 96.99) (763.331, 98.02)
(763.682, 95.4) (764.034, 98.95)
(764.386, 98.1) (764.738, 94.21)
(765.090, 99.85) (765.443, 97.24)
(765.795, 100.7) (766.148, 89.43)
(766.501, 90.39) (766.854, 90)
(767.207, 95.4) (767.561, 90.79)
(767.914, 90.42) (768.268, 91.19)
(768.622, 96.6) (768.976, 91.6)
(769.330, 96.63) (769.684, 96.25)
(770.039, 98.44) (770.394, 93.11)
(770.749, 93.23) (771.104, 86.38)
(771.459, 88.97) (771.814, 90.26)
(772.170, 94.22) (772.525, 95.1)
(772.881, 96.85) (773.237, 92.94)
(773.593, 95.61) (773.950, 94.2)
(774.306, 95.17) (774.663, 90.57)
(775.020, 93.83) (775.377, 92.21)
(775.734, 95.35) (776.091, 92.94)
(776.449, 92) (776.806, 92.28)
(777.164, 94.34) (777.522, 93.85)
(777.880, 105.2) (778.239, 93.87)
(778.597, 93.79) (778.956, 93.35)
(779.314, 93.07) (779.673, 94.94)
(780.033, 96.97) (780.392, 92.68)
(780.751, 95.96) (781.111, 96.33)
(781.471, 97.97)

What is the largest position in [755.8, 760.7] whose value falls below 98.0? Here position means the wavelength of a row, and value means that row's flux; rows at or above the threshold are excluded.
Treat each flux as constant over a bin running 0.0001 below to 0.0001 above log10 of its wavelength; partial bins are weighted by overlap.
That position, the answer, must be 760.524 nm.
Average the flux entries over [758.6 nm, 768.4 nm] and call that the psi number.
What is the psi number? 96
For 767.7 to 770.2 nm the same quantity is 94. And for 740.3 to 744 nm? 99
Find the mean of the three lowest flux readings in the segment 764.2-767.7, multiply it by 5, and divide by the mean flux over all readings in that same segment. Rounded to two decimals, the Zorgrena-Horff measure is 4.75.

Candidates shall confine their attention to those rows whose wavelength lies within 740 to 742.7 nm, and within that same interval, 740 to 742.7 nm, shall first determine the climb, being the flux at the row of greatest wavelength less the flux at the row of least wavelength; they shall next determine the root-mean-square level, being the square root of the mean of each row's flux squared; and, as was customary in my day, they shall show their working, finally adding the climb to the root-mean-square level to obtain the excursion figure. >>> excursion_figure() 99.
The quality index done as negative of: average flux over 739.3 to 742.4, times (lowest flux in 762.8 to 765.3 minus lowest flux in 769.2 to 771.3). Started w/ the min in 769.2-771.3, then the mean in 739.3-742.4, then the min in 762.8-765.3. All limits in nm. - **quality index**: -771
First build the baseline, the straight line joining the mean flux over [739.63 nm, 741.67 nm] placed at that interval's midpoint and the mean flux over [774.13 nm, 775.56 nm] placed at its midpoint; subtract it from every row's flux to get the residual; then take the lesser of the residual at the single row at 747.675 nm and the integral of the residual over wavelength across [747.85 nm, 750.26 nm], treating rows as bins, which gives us 2.4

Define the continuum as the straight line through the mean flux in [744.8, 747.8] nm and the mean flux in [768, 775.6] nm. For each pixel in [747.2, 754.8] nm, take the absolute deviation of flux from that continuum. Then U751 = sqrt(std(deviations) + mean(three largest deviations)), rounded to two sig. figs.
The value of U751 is 3.3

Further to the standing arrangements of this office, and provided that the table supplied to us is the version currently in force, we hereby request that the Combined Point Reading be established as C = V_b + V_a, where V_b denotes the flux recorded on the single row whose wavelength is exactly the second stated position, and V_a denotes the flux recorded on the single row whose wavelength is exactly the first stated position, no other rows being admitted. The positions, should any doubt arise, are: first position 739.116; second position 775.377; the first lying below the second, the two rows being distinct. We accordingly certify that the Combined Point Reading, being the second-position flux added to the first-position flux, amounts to 188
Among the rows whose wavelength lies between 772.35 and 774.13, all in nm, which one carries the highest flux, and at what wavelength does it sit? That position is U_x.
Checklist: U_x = 772.881 nm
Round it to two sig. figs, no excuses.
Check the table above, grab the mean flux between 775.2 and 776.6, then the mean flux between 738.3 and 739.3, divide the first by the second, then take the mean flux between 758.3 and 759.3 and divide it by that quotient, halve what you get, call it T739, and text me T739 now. 52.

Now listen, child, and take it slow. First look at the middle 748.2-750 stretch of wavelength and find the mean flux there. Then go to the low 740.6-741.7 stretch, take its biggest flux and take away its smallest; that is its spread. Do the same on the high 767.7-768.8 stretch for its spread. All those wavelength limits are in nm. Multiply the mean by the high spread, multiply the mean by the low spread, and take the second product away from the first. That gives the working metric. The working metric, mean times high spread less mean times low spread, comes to 265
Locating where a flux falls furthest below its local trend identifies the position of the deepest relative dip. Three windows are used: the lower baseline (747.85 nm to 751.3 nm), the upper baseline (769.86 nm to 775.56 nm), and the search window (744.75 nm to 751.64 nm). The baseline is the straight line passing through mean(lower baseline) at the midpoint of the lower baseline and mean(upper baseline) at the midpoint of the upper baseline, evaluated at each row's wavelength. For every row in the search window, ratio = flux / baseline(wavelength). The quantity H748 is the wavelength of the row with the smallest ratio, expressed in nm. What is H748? 747.331 nm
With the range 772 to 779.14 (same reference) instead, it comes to 774.663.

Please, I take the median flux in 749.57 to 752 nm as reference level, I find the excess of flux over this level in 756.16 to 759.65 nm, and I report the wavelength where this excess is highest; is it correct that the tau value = 756.332 nm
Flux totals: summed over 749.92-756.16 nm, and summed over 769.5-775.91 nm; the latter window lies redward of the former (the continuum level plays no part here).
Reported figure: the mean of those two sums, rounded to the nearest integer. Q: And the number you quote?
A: 1742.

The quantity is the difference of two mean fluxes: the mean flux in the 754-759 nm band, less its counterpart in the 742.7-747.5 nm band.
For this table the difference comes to 1.5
